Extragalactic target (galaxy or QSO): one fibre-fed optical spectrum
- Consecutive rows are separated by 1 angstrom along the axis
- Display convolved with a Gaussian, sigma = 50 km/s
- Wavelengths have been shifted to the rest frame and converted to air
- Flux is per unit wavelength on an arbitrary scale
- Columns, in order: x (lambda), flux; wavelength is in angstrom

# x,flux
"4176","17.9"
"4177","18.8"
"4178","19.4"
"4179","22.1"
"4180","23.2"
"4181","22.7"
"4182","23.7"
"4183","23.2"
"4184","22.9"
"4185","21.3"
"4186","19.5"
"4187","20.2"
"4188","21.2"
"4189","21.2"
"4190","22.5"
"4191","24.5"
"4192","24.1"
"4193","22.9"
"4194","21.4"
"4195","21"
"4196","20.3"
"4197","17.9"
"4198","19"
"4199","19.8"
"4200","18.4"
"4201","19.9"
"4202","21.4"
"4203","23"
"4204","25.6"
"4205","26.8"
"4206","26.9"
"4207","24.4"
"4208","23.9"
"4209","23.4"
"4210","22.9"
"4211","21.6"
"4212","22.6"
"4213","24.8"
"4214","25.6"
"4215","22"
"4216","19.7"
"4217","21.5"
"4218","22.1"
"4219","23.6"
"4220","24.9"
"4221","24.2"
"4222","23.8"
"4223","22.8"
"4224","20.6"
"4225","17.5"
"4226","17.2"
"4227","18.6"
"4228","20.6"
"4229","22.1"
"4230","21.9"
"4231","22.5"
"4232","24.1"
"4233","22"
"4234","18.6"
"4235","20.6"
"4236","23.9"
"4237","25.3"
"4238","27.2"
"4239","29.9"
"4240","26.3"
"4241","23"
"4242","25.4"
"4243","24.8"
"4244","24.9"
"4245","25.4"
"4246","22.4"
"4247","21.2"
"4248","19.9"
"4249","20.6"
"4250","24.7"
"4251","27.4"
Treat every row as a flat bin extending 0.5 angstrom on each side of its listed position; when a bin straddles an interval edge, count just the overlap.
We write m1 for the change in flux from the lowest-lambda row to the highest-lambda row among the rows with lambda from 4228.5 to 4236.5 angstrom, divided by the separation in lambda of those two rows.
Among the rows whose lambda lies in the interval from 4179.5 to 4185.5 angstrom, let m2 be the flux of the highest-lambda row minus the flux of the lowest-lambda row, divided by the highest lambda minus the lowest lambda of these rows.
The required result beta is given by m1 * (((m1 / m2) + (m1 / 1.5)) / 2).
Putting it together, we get -0.06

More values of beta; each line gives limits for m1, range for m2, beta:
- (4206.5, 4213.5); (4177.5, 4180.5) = 0.00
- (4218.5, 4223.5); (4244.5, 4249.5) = 0.00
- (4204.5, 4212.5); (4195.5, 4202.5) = 1.10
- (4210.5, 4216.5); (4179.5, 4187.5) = -0.12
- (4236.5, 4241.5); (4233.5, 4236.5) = 0.17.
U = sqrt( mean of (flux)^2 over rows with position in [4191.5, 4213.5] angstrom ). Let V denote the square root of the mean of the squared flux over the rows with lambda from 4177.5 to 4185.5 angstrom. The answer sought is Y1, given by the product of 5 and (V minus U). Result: -1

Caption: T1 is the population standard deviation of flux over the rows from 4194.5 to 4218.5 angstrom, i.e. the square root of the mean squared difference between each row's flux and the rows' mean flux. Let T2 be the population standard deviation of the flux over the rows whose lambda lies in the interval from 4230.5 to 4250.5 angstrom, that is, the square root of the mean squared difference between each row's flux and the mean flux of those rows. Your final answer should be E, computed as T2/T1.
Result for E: 1.1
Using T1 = 2.5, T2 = 2.7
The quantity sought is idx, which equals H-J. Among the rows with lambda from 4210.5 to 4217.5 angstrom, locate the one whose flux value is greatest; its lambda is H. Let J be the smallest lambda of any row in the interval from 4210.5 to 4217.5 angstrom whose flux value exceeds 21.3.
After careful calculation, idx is 3 angstrom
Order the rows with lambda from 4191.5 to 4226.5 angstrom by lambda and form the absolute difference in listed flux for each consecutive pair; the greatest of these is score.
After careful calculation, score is 3.60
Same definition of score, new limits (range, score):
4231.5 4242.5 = 3.60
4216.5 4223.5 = 1.50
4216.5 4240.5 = 3.60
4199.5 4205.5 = 2.60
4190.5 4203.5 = 2.40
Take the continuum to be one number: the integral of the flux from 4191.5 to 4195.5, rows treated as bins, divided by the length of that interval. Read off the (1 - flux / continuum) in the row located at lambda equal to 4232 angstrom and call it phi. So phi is -0.08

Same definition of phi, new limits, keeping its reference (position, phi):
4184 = -0.02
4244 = -0.11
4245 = -0.14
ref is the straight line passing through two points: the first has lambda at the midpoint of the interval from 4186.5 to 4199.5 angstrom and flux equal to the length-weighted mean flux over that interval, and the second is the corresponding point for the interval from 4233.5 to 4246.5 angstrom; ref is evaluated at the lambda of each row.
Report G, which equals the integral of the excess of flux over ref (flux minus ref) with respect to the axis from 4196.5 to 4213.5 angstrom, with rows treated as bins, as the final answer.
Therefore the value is 7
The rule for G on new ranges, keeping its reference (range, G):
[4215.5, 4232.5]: -29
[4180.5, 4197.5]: 14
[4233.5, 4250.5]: -14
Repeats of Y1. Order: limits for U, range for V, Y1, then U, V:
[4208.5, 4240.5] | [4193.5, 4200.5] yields -15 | 22.8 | 19.7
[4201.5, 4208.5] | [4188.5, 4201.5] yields -18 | 24.6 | 21.1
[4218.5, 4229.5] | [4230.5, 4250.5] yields 11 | 21.6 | 23.8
